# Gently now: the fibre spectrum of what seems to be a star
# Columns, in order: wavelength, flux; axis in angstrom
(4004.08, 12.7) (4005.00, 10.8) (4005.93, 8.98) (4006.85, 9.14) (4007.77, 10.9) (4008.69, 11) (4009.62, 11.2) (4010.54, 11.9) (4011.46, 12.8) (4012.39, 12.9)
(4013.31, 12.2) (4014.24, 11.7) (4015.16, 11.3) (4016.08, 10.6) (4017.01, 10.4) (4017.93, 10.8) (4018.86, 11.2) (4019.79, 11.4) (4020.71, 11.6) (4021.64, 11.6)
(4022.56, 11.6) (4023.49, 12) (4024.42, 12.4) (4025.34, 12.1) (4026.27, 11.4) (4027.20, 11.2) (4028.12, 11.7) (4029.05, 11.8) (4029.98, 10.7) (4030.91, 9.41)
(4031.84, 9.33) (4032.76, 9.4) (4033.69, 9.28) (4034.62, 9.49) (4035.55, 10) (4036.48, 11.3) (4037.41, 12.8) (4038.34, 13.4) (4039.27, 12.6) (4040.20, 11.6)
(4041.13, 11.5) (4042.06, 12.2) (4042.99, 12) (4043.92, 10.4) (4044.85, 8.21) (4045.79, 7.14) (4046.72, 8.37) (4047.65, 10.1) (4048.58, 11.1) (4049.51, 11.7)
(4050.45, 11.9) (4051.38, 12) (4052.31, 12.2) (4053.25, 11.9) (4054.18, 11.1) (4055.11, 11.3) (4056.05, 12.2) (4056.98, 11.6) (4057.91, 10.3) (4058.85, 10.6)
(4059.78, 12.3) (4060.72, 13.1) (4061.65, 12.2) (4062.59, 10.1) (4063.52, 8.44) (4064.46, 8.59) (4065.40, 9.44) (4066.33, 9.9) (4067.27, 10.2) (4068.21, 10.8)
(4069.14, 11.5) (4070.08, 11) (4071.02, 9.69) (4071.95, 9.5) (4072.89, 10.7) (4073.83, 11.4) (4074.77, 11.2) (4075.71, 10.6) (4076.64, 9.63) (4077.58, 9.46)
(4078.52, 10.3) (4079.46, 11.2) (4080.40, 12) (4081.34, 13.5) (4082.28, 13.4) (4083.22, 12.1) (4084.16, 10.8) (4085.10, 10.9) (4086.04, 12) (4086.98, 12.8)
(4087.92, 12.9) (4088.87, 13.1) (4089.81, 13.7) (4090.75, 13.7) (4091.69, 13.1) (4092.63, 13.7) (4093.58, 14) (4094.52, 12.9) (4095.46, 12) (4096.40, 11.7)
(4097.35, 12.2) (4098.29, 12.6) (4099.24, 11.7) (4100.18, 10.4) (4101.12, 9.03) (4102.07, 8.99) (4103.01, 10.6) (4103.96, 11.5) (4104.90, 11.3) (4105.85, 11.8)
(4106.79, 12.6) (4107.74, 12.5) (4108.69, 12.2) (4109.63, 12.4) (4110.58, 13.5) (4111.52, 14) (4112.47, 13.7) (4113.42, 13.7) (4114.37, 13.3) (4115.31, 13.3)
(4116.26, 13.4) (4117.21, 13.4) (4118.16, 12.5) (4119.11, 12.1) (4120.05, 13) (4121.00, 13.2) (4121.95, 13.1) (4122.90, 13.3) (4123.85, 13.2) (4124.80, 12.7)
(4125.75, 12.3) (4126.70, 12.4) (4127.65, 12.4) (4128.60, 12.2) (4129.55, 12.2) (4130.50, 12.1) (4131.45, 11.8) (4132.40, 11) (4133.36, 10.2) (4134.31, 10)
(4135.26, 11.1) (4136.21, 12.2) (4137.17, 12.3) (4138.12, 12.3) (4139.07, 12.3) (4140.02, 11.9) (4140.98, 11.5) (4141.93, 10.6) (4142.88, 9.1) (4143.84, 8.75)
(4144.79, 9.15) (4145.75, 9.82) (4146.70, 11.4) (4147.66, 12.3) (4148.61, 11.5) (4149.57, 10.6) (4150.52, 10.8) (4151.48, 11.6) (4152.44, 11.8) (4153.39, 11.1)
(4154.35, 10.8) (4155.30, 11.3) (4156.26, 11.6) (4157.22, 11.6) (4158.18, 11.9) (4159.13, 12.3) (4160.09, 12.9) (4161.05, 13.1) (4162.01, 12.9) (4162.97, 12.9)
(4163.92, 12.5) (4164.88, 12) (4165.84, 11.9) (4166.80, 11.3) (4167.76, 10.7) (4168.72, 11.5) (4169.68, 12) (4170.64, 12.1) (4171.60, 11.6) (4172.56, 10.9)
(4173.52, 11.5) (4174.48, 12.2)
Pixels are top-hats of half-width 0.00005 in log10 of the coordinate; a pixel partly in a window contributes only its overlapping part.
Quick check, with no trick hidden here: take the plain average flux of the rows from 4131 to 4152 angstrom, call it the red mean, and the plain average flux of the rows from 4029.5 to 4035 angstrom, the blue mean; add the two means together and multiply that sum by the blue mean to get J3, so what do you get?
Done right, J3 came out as 198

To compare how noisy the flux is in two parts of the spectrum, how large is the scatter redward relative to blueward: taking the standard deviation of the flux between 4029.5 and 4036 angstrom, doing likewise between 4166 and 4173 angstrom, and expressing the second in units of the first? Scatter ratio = 1.0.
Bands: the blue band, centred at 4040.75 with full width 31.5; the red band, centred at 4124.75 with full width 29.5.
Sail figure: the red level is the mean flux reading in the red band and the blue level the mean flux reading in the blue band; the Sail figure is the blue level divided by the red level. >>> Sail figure 0.88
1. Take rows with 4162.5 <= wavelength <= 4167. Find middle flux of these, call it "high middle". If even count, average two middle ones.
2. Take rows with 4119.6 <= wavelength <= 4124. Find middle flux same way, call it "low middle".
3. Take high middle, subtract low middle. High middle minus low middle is -1.2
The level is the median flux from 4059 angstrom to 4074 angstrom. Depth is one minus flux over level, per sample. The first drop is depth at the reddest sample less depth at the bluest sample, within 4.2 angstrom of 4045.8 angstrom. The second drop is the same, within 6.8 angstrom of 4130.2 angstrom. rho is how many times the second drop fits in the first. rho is 0.5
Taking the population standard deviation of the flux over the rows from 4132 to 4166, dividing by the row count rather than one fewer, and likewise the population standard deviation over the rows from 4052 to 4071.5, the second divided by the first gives 1.1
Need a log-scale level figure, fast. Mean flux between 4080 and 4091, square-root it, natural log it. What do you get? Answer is 1.27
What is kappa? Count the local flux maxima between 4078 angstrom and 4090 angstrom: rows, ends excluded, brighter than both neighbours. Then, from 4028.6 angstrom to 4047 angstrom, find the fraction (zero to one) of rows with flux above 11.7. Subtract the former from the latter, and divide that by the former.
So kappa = -0.70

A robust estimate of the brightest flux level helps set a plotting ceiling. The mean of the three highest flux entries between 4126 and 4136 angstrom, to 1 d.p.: 12.3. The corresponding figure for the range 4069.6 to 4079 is 11.2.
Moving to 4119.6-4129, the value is 13.2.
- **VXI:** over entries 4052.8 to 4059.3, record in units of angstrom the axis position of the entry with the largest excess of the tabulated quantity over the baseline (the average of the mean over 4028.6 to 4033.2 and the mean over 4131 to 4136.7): 4056.05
